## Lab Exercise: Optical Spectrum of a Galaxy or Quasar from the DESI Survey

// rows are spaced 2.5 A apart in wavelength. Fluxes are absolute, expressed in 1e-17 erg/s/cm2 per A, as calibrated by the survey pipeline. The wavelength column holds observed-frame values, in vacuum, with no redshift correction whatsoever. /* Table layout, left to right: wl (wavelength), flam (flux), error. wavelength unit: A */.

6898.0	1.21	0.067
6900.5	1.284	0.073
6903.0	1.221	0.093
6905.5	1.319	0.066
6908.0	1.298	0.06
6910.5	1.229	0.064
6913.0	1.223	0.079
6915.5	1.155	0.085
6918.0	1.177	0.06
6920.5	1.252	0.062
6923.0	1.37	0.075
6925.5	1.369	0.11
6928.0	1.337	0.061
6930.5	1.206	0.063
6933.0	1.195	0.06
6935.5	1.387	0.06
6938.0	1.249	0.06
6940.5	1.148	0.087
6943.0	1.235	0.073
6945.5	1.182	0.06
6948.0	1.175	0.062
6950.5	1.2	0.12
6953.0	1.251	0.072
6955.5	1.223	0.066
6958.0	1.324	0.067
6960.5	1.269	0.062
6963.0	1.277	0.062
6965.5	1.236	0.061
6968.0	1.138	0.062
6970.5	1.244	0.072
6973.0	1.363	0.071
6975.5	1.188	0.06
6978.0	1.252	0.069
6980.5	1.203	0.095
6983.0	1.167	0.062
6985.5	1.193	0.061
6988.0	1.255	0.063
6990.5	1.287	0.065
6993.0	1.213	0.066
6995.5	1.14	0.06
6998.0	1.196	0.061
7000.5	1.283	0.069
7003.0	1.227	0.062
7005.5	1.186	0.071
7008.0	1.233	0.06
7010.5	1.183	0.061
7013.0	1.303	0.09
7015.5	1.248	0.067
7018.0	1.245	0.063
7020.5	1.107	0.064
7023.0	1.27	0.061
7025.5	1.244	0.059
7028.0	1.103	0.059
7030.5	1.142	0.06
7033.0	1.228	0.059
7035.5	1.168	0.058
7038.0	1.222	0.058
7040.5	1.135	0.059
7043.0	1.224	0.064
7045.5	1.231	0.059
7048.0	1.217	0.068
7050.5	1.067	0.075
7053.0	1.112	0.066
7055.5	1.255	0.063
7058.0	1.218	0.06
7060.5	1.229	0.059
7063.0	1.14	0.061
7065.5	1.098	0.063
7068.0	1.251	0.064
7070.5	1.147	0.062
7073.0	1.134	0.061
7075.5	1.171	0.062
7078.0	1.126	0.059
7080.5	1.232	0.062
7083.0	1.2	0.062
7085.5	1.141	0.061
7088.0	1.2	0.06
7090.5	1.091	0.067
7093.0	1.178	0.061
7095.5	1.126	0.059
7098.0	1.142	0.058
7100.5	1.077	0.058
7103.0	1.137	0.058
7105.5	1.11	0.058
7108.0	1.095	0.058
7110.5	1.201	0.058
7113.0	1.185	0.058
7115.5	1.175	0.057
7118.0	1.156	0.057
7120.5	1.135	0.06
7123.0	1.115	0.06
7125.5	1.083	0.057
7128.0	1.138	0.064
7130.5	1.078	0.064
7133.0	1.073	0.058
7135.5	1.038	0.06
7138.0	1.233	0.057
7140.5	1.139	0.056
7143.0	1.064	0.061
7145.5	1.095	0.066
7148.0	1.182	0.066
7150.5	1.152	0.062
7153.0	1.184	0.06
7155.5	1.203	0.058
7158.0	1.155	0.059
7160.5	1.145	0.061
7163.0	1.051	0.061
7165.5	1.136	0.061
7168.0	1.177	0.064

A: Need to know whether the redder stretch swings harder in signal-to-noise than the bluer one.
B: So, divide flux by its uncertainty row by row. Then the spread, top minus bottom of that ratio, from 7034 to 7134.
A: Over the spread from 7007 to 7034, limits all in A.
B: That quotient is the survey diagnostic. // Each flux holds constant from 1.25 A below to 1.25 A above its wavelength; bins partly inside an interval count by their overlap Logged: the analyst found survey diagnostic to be 1.0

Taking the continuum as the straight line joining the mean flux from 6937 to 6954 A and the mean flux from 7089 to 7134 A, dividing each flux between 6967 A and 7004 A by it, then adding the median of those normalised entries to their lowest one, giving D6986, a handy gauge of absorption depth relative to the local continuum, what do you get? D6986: 1.98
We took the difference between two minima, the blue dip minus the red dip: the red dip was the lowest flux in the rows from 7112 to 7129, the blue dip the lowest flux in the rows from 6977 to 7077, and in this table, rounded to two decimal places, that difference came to -0.02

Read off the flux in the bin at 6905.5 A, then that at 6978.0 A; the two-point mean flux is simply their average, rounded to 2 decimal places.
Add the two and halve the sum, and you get 1.29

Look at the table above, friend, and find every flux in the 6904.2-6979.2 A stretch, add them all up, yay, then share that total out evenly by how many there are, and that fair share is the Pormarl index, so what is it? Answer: 1.25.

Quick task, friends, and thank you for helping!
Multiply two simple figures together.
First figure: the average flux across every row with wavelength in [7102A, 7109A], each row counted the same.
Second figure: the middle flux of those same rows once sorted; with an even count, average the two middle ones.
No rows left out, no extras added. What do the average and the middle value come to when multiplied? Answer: 1.24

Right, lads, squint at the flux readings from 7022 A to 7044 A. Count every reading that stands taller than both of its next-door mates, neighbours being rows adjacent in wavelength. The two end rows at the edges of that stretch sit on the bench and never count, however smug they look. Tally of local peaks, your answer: 2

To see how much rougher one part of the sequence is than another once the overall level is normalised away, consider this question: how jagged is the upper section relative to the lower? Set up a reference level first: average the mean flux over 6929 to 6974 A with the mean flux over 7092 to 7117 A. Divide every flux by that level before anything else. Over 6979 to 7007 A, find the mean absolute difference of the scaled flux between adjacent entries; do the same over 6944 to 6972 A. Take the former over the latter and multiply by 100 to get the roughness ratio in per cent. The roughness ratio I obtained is 104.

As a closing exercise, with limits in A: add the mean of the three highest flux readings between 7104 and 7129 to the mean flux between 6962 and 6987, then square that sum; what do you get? 5.82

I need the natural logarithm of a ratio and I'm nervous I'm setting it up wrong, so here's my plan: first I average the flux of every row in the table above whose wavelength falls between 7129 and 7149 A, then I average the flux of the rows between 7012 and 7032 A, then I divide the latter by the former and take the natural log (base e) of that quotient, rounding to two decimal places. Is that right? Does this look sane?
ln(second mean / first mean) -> 0.08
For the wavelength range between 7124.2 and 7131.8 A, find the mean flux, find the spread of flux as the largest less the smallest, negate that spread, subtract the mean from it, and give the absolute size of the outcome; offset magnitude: 1.16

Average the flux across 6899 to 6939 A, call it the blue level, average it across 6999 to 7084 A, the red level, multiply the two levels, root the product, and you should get 1.23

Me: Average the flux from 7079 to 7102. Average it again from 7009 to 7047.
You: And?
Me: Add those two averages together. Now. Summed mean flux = 2.36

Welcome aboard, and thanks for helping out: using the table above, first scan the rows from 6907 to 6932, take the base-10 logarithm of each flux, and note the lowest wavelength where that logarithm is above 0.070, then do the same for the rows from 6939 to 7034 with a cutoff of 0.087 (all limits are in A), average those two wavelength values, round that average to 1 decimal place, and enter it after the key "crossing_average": 6925.5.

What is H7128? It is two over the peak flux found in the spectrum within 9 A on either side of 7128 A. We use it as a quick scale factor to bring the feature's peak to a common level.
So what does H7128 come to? 1.76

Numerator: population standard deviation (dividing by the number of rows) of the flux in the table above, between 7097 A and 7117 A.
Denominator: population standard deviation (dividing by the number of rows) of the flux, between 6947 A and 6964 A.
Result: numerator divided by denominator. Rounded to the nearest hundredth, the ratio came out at 0.89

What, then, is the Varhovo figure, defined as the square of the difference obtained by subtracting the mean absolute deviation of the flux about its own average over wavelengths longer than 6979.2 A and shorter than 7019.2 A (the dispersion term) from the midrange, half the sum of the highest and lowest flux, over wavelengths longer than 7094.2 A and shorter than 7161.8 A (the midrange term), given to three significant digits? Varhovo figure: 1.21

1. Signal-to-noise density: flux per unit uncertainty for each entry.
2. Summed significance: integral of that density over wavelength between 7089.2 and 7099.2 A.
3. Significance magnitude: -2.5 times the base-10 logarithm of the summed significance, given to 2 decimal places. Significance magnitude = -5.67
